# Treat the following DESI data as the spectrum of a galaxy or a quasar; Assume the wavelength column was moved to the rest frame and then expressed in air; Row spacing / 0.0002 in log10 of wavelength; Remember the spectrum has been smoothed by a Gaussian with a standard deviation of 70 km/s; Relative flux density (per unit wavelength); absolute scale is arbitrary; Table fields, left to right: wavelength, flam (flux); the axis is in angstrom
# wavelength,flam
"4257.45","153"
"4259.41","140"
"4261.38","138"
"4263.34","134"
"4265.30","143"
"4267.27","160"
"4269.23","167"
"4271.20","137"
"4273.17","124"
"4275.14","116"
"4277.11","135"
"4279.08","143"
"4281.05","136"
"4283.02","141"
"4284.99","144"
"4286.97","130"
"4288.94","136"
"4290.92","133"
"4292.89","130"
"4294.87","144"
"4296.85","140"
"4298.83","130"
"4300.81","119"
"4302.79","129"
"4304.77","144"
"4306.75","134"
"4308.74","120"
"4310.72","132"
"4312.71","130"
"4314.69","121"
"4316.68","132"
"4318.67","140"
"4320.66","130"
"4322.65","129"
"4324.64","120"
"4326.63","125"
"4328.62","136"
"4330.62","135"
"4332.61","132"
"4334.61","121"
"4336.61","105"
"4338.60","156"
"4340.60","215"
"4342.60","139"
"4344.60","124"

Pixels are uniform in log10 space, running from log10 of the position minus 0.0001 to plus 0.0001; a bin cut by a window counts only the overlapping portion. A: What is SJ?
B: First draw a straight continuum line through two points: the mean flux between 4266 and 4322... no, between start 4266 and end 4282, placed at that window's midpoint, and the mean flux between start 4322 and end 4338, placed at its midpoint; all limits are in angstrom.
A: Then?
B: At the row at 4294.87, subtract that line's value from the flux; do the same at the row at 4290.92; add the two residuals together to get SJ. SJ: 7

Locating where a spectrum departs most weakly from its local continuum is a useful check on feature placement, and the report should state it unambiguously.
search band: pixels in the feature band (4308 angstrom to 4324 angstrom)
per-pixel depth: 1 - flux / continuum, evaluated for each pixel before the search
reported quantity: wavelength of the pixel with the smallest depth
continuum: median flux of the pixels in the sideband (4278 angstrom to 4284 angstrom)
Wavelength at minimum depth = 4318.67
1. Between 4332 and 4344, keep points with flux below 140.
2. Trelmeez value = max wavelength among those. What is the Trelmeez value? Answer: 4342.60 angstrom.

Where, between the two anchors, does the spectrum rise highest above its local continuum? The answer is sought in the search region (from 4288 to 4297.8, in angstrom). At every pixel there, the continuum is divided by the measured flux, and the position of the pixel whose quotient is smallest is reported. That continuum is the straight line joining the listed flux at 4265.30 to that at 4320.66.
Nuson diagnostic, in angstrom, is 4294.87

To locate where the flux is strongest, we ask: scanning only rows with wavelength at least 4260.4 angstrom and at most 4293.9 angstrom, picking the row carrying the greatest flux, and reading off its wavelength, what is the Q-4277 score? 4269.23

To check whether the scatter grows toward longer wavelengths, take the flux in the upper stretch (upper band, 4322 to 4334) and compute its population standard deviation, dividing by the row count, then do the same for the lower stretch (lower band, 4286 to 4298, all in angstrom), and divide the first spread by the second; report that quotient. 1.1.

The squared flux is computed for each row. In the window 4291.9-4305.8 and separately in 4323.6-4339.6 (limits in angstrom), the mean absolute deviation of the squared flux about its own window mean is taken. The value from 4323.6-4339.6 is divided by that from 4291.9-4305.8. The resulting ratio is 1.4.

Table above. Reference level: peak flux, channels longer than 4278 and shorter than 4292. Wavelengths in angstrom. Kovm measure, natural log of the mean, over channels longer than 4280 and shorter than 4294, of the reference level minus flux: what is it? 2.1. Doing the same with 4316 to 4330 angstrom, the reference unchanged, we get 2.6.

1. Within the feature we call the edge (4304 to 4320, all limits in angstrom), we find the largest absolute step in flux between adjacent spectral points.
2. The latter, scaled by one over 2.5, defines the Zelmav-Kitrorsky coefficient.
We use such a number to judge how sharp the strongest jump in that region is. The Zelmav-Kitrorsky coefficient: 5.6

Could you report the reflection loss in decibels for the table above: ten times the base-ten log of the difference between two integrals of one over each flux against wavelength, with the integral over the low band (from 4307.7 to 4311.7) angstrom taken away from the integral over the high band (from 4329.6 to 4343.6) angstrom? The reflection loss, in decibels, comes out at -12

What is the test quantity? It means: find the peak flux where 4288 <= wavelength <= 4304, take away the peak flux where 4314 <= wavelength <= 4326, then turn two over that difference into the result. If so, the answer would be 0.50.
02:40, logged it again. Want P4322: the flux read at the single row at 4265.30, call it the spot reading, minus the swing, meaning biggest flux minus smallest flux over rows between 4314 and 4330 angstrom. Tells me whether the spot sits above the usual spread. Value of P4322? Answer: 123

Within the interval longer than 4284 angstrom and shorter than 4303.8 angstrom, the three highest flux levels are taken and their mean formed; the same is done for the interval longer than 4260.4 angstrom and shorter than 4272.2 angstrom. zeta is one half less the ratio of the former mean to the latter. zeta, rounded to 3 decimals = -0.411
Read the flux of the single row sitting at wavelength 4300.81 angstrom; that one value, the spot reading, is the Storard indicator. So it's 119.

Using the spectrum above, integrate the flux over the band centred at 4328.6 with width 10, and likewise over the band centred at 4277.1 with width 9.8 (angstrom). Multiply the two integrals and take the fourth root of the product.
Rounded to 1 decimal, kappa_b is 35.9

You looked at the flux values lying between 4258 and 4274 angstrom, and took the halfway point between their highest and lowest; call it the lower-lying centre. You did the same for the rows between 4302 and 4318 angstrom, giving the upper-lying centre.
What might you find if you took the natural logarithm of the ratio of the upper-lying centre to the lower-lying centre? -0.10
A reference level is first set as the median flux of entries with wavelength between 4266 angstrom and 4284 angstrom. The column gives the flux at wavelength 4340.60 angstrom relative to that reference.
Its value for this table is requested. 78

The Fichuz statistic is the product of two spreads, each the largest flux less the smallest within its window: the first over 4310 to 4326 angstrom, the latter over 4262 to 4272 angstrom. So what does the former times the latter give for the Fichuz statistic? 660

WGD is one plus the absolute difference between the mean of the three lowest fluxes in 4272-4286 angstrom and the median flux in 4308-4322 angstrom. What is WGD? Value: 6.0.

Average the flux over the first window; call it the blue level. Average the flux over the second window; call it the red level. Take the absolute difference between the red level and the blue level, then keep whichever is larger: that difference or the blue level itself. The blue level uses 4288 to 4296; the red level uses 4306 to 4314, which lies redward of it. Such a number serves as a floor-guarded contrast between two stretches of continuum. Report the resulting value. 136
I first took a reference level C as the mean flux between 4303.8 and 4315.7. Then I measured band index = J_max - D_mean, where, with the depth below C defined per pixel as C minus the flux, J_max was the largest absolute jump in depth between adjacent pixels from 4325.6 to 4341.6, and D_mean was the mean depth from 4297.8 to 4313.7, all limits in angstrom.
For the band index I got 59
